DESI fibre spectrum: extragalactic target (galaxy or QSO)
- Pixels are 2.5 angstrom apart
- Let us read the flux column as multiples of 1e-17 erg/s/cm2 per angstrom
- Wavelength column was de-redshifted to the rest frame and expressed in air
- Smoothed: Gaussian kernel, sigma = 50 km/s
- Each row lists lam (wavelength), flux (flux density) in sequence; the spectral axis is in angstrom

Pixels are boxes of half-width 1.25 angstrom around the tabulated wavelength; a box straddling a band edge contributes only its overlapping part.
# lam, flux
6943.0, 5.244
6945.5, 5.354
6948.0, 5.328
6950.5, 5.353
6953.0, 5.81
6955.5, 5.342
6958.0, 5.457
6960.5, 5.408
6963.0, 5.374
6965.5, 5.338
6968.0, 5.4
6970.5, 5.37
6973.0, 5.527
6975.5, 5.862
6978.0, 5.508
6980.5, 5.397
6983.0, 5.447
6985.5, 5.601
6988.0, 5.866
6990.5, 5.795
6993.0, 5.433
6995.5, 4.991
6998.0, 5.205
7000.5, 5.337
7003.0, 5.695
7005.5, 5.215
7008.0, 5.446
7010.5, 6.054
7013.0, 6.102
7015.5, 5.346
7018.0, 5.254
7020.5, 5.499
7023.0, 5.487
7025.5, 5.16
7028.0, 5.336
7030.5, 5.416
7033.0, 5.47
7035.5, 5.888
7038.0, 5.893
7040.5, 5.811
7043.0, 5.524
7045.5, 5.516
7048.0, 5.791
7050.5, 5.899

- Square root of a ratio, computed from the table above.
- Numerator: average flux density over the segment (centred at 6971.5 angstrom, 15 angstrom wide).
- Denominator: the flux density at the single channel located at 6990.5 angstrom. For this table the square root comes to 0.97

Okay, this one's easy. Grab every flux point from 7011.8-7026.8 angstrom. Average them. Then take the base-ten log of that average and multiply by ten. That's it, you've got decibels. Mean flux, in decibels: 7.38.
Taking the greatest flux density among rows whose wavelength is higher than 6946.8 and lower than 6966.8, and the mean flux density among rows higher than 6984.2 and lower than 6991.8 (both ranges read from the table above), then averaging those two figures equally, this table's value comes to 5.78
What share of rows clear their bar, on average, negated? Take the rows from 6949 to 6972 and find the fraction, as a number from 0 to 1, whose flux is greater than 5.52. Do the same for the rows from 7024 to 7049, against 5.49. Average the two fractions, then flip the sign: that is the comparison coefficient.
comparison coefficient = -0.356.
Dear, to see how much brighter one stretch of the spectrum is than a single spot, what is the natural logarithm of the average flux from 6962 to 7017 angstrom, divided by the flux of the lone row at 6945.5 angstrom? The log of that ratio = 0.029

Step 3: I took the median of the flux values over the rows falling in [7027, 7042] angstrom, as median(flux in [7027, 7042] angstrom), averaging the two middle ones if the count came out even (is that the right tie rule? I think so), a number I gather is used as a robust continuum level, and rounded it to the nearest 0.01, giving 5.64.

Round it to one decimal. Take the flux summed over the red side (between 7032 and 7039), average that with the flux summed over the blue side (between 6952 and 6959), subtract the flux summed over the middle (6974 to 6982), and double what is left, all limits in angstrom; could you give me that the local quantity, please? 0.3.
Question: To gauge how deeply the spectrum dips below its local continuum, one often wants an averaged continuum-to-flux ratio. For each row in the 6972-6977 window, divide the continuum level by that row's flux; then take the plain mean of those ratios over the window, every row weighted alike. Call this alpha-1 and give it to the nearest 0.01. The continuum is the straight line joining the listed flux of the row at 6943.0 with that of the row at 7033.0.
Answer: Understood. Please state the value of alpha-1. 0.94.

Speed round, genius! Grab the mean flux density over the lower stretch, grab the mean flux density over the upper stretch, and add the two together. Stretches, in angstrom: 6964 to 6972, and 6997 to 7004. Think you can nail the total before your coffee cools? 10.8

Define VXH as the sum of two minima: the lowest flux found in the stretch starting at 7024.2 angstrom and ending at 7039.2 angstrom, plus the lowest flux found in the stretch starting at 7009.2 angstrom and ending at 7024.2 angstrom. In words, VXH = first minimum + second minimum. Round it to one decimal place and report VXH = 10.4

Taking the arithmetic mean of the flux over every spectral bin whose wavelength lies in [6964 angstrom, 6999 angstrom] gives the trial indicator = 5.48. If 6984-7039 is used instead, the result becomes 5.52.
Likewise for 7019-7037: 5.47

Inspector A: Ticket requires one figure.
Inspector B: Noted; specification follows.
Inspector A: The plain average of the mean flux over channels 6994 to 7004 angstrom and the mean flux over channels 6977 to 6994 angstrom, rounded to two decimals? 5.44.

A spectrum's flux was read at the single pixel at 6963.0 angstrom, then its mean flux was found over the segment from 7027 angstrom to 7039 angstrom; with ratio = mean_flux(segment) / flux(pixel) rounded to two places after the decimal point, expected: 1.04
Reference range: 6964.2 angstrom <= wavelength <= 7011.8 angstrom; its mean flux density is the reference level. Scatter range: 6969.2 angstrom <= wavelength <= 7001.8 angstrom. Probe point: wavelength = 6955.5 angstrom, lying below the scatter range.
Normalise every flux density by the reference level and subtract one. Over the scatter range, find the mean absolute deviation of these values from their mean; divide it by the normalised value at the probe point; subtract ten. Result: -11.2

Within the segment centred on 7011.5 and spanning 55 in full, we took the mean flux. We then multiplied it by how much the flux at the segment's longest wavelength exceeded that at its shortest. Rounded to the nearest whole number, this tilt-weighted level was 2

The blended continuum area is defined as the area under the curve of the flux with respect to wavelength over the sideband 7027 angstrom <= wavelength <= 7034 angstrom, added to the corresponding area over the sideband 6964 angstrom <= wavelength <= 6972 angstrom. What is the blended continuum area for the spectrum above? 80.8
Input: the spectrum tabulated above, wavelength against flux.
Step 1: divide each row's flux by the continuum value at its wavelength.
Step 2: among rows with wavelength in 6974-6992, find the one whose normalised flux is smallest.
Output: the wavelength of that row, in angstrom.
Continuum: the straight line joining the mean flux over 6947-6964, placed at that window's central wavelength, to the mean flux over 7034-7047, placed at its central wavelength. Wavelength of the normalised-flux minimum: 6980.5 angstrom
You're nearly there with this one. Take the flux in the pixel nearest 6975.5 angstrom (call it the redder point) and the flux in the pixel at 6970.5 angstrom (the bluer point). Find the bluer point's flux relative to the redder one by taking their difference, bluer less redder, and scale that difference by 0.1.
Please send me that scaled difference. -0.05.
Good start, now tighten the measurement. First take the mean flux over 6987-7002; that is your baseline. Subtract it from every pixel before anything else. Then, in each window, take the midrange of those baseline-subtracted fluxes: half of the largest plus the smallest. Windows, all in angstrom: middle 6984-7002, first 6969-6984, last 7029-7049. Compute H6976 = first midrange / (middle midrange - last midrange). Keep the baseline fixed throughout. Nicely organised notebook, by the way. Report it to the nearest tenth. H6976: -0.8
